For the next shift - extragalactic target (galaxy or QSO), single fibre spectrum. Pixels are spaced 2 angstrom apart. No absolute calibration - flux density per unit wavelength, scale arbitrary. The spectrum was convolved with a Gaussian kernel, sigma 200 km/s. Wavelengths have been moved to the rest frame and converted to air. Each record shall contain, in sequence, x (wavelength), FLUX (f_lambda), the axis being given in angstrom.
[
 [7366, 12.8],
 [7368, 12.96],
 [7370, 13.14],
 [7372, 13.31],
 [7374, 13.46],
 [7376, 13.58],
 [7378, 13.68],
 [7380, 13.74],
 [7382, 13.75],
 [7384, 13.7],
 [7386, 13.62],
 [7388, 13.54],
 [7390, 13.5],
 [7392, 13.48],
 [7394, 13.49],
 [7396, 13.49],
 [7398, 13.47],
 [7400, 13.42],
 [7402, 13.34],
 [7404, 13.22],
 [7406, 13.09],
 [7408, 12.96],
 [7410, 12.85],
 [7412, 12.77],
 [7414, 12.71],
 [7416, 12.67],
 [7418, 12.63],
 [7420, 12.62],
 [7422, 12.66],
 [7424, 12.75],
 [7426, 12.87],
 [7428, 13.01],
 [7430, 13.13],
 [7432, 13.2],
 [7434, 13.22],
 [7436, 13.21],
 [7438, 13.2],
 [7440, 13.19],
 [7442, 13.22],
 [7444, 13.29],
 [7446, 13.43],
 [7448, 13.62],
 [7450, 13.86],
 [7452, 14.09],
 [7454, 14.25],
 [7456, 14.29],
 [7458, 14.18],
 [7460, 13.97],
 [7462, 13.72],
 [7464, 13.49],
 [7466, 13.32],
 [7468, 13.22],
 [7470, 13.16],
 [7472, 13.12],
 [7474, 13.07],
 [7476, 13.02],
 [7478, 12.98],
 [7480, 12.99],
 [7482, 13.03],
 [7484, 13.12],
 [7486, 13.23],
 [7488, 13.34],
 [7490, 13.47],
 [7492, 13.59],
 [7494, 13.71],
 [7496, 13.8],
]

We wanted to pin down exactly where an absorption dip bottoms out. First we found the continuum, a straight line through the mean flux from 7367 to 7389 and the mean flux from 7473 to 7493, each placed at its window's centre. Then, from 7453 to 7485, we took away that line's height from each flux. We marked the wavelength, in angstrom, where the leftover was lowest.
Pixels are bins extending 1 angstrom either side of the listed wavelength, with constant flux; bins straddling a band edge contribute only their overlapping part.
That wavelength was 7478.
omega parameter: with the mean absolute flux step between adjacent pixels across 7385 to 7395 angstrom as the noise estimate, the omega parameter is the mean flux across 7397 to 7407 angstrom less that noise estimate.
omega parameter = 13.3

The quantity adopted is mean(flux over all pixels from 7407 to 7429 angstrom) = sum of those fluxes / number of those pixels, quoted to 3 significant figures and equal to 12.8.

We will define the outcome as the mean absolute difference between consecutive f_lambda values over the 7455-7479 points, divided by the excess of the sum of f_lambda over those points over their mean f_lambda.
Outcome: 0.0008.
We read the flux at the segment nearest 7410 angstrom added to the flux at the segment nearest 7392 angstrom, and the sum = 26.3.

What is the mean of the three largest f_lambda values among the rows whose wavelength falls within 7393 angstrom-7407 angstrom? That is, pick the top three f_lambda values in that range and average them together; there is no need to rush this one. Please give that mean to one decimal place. 13.5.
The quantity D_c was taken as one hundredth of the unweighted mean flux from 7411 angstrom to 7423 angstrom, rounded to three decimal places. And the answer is 0.127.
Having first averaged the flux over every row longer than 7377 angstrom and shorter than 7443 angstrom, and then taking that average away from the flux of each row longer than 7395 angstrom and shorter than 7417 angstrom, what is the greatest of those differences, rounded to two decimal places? 0.30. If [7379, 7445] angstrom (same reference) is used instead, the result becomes 0.56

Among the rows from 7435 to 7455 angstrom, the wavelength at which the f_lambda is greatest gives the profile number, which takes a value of 7454 angstrom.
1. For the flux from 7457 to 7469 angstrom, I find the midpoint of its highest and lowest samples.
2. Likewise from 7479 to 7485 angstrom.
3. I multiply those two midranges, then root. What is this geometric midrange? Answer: 13.4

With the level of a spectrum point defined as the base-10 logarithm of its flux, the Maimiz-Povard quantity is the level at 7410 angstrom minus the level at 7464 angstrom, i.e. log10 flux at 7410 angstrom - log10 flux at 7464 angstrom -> -0.021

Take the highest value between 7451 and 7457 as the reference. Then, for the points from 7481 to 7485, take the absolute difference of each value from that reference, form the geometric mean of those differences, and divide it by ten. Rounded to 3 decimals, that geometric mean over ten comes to 0.121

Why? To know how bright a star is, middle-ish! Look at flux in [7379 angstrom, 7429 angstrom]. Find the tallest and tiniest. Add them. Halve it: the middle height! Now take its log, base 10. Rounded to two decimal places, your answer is 1.12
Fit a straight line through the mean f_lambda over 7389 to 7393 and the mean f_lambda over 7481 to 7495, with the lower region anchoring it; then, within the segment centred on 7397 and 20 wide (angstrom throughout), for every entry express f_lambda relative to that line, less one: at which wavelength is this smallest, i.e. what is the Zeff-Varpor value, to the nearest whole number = 7406 angstrom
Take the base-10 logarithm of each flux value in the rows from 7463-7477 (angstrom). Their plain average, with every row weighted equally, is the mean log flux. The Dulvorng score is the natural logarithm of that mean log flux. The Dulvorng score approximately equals 0.114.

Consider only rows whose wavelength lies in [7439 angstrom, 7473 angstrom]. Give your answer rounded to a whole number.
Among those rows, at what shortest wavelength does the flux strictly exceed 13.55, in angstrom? 7448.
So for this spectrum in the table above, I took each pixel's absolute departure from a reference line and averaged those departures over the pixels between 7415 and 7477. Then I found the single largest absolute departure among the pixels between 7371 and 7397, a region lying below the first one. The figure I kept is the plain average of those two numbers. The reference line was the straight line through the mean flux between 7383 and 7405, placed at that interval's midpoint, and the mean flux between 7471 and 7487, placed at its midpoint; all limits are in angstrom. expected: 0.34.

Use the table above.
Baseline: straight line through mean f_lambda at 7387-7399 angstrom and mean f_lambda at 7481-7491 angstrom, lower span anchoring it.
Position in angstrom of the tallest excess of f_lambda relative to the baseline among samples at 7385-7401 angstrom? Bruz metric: 7386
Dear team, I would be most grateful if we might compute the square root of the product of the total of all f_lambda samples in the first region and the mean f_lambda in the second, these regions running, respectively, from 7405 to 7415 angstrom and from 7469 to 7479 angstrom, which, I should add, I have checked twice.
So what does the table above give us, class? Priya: 29.0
